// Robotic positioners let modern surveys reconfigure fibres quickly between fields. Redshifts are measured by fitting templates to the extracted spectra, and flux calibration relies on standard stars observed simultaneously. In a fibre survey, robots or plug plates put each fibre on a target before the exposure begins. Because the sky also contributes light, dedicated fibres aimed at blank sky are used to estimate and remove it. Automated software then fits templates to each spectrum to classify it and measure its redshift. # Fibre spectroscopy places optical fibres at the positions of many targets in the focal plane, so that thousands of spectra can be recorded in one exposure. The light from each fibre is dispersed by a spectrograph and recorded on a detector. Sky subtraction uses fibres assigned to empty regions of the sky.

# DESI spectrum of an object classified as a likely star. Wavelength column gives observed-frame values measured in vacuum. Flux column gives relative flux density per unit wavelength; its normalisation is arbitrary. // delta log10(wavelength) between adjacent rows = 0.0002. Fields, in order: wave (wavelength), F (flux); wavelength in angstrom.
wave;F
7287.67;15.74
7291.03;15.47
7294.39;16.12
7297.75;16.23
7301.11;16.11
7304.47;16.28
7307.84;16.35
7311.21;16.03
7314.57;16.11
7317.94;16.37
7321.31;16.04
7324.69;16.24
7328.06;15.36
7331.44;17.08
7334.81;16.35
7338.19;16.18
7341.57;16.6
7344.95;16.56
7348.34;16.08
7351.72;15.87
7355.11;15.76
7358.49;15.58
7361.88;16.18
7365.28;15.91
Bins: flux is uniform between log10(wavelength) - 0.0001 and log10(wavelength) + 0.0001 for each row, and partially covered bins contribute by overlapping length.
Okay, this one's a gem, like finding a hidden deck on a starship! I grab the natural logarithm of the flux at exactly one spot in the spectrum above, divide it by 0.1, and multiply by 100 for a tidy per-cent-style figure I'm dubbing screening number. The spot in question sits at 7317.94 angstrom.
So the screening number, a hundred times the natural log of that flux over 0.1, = 2795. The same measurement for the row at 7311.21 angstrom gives 2774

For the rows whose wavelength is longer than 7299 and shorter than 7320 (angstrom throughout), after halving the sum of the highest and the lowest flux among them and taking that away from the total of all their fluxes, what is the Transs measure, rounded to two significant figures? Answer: 81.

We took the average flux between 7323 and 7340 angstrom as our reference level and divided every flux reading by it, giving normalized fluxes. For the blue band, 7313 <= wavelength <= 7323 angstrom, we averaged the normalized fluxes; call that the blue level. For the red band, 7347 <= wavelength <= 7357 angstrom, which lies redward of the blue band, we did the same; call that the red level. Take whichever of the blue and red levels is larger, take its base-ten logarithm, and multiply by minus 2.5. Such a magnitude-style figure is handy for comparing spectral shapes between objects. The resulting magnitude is 0.005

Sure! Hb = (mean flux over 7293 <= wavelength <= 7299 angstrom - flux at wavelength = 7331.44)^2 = 0.82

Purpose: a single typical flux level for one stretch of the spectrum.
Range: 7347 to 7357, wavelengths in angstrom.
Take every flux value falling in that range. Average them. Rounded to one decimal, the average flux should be 15.9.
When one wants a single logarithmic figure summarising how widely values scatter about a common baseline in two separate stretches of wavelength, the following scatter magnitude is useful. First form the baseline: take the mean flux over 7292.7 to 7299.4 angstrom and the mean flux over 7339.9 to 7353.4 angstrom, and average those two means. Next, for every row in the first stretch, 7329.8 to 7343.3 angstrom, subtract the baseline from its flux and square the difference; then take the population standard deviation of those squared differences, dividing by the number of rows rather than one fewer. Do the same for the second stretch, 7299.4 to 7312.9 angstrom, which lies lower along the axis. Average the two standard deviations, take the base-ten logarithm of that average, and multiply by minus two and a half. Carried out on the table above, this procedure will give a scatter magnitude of 2.0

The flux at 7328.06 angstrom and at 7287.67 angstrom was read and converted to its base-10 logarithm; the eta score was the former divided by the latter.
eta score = 0.99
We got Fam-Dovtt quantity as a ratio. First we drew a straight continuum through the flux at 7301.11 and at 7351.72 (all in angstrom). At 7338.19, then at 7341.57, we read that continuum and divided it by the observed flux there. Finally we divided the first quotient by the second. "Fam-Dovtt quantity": 1.03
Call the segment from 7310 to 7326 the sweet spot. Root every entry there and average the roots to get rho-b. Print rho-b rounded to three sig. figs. 4.02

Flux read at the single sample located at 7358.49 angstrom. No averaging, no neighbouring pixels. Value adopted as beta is 15.58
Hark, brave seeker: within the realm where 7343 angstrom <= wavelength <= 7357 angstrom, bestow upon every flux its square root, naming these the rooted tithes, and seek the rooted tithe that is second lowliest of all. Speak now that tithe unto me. 3.98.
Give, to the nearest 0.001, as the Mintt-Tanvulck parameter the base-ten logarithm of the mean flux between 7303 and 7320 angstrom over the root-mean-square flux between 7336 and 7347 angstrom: -0.006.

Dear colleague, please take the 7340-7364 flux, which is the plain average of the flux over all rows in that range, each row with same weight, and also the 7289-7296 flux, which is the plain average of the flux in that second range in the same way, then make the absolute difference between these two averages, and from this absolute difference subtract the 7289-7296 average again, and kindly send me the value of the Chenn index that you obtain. -15.5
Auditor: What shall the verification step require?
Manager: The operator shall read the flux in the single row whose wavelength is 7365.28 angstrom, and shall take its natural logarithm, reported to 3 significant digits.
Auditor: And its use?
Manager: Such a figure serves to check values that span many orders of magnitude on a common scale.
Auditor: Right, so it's 2.77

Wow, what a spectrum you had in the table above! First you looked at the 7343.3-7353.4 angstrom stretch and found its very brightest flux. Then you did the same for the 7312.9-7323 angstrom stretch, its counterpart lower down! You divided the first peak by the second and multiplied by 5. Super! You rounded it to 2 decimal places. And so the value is 5.06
